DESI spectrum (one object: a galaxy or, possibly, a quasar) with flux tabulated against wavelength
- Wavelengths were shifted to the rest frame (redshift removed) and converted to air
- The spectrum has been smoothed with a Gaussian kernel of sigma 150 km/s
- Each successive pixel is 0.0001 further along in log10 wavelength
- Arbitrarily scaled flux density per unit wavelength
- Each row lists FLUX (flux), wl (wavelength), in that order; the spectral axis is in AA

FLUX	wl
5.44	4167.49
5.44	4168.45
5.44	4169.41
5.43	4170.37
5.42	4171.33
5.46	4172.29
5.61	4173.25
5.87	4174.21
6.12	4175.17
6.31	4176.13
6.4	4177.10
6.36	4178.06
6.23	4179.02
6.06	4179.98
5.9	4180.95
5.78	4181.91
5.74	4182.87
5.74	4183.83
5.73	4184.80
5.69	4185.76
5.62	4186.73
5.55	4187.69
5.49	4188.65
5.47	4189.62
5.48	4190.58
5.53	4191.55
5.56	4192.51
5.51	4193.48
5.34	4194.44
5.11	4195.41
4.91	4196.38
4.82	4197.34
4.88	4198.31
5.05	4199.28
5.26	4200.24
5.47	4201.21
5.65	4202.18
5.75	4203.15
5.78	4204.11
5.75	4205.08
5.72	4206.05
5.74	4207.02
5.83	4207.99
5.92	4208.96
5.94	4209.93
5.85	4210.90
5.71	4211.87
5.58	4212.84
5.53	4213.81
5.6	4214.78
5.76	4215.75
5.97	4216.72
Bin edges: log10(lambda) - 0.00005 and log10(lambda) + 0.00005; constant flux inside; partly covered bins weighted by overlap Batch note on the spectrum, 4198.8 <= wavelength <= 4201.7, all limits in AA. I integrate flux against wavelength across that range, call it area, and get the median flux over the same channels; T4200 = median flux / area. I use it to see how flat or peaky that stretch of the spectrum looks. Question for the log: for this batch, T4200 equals 0.345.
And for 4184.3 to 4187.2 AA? 0.346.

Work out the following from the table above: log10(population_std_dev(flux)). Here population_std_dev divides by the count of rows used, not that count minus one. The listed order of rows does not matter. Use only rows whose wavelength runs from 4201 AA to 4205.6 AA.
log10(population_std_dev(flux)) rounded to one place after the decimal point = -0.9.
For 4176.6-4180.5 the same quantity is -0.9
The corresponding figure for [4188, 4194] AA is -1.5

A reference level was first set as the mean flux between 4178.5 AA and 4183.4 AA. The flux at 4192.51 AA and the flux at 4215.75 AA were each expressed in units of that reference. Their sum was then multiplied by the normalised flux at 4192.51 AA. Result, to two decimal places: 1.78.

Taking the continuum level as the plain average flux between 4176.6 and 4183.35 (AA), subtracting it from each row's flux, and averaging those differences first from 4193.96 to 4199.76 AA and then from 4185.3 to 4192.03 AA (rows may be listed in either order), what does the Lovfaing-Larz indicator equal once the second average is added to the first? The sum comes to -1.57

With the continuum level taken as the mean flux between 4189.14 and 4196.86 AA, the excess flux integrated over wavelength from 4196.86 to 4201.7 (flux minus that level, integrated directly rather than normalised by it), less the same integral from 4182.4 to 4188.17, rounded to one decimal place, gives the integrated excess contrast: -3.1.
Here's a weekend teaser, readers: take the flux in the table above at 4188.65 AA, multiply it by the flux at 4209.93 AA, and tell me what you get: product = 33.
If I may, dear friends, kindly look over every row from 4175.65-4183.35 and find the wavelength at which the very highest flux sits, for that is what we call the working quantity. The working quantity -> 4177.10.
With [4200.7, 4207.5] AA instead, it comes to 4204.11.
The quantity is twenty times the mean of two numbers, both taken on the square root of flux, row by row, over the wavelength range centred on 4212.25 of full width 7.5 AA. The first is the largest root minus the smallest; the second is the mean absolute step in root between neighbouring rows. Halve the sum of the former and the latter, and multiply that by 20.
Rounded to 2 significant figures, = 1.1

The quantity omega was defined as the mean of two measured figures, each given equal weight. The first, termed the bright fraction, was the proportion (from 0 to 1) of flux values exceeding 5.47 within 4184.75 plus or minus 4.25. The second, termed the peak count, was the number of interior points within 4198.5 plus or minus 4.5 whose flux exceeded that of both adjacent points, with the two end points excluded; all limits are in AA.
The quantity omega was 0.5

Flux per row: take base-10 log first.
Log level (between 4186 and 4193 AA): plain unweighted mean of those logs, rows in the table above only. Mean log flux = 0.743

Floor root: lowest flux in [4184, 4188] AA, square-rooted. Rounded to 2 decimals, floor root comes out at 2.36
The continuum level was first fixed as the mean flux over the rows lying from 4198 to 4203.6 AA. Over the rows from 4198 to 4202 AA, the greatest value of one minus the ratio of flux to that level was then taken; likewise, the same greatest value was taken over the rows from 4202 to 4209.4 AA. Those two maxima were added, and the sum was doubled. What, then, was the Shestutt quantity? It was 0.06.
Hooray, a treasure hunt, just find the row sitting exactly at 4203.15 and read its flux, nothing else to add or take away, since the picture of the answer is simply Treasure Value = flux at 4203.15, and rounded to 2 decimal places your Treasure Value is 5.75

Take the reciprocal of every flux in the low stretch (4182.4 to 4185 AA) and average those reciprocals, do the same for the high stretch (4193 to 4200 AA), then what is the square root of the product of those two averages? 0.185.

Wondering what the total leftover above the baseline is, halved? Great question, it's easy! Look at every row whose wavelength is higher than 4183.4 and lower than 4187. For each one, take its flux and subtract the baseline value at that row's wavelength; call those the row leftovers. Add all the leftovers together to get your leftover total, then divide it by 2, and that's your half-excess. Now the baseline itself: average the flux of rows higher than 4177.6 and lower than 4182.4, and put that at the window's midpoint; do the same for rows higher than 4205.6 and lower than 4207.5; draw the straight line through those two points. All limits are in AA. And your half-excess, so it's -0.61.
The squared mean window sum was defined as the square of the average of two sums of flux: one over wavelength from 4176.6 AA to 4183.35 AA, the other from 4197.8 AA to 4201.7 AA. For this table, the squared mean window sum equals 996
